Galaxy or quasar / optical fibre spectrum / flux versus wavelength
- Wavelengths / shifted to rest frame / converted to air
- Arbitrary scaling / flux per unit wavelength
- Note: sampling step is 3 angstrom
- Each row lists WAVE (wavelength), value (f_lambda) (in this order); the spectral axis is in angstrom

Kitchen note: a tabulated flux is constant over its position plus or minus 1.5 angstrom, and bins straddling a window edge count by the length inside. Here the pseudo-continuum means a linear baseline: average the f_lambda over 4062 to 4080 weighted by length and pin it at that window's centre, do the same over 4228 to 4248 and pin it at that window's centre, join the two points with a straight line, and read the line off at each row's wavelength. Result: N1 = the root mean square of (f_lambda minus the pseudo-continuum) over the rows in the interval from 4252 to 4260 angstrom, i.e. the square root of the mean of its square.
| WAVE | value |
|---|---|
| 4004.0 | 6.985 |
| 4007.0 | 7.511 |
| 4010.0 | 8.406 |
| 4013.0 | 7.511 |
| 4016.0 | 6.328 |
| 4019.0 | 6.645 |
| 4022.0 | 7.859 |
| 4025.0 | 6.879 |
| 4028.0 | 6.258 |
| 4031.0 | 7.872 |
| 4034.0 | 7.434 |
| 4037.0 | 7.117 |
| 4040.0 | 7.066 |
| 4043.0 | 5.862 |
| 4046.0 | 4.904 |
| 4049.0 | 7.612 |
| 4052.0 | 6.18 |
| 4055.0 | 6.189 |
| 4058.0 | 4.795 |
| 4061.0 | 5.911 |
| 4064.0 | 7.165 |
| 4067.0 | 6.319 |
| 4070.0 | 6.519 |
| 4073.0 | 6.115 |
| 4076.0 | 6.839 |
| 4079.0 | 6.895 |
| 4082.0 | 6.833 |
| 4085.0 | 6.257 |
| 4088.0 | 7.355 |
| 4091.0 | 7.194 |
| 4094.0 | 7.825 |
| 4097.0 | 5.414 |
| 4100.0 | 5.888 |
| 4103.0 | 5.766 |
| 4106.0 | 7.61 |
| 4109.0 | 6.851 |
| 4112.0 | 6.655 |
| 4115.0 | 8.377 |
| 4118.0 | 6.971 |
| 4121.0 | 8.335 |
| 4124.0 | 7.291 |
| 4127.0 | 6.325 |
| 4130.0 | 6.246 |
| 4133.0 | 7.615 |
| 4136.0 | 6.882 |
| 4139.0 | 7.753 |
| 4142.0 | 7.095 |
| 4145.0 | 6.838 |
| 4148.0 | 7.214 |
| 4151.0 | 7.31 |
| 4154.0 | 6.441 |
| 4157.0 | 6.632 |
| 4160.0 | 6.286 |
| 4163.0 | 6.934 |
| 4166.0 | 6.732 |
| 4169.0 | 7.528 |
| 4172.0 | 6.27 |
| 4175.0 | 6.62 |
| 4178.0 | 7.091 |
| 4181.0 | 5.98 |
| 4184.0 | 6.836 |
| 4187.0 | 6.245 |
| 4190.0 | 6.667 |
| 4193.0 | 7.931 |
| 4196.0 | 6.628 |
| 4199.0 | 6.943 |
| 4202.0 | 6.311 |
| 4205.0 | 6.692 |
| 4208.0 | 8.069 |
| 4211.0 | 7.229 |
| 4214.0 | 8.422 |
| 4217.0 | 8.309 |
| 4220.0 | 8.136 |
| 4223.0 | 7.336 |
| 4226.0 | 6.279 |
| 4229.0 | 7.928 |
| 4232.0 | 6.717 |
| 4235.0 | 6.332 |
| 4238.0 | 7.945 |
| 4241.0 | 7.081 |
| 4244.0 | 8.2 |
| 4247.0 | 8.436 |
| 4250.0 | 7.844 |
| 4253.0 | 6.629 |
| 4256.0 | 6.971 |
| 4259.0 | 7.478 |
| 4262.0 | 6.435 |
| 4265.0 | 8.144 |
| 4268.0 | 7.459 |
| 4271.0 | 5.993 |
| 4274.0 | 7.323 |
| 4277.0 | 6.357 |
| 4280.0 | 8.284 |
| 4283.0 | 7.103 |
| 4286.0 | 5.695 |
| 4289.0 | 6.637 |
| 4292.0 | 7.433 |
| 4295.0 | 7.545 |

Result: 0.65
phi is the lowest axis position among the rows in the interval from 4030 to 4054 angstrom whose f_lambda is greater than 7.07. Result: 4031.0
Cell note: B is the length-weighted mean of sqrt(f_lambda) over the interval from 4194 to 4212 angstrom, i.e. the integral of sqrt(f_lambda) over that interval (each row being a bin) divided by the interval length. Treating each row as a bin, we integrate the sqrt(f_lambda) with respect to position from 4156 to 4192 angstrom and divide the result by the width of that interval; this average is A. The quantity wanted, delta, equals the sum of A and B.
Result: 5.22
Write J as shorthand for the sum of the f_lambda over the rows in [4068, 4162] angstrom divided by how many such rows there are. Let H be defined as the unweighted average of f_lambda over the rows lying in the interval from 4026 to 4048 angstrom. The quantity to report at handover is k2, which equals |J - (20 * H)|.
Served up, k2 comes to 126.0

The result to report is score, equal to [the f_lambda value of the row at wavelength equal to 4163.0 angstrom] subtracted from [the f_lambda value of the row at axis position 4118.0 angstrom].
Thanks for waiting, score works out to 0.0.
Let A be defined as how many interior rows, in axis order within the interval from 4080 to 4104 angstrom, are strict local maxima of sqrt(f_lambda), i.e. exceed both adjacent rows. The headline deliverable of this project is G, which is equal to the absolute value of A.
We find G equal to 3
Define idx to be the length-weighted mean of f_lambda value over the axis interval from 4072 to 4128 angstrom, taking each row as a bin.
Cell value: 6.9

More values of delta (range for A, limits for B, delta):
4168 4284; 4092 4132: 5.30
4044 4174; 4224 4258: 5.29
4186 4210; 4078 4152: 5.28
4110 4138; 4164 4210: 5.29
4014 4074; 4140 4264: 5.22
